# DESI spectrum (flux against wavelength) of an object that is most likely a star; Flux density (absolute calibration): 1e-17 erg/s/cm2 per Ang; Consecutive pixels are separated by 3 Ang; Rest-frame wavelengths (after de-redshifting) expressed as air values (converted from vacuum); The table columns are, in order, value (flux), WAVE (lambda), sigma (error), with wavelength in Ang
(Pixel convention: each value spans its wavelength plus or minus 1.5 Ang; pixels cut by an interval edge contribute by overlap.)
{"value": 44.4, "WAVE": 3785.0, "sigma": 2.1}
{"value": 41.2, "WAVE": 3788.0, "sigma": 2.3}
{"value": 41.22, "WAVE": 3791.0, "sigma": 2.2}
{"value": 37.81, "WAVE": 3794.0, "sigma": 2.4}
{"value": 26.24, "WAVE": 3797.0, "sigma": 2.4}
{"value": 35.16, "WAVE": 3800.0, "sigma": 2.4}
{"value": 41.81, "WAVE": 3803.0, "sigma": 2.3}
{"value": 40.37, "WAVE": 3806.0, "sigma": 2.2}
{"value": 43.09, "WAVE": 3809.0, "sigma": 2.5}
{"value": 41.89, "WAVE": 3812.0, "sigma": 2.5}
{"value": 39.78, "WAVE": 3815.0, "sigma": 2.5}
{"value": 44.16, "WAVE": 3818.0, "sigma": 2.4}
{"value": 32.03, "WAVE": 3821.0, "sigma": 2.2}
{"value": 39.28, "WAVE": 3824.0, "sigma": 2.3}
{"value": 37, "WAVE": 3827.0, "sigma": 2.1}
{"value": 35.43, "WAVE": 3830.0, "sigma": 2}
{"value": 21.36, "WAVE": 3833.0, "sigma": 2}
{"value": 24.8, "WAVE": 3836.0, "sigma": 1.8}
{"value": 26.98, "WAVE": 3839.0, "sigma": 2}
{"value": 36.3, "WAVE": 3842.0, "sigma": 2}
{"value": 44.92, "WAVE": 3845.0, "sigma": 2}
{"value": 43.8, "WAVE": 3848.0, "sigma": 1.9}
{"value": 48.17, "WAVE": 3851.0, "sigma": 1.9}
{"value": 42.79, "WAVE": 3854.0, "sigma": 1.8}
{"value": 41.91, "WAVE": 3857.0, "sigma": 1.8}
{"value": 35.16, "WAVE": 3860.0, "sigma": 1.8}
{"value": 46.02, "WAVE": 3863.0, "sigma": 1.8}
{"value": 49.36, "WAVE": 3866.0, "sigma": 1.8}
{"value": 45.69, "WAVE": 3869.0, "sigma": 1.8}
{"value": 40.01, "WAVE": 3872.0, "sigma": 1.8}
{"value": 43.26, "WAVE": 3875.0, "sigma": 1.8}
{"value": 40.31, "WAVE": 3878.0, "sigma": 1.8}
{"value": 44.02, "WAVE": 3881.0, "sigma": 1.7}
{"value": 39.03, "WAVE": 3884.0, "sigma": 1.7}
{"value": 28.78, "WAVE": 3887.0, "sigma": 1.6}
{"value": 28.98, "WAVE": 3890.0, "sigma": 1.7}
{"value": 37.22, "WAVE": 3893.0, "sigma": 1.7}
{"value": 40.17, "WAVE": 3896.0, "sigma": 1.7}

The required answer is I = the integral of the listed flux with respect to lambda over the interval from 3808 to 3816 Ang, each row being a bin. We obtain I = 333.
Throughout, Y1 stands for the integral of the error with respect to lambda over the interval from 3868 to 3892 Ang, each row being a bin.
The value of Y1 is 42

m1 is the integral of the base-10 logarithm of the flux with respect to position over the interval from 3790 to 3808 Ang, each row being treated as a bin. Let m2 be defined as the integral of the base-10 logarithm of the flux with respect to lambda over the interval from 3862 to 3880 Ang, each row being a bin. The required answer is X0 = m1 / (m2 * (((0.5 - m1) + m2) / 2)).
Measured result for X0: 1.0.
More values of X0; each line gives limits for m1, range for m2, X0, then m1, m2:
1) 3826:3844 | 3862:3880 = 0.5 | 26.5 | 29.6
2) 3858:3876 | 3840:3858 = 5.3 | 29.4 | 29.3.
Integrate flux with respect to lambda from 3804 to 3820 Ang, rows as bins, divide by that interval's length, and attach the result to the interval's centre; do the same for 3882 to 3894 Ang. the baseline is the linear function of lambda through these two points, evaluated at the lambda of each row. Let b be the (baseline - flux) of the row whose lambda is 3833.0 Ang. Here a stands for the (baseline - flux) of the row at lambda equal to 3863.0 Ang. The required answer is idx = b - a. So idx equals 28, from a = -10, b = 18.0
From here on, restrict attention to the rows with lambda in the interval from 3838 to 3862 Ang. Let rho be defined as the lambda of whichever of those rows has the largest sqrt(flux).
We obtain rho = 3851.0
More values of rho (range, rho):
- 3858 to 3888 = 3866.0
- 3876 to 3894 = 3881.0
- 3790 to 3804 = 3803.0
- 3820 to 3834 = 3824.0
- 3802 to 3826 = 3818.0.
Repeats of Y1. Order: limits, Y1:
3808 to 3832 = 55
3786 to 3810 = 56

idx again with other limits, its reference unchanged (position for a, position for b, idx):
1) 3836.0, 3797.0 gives 3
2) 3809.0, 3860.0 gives 3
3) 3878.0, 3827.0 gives 9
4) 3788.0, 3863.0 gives -12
